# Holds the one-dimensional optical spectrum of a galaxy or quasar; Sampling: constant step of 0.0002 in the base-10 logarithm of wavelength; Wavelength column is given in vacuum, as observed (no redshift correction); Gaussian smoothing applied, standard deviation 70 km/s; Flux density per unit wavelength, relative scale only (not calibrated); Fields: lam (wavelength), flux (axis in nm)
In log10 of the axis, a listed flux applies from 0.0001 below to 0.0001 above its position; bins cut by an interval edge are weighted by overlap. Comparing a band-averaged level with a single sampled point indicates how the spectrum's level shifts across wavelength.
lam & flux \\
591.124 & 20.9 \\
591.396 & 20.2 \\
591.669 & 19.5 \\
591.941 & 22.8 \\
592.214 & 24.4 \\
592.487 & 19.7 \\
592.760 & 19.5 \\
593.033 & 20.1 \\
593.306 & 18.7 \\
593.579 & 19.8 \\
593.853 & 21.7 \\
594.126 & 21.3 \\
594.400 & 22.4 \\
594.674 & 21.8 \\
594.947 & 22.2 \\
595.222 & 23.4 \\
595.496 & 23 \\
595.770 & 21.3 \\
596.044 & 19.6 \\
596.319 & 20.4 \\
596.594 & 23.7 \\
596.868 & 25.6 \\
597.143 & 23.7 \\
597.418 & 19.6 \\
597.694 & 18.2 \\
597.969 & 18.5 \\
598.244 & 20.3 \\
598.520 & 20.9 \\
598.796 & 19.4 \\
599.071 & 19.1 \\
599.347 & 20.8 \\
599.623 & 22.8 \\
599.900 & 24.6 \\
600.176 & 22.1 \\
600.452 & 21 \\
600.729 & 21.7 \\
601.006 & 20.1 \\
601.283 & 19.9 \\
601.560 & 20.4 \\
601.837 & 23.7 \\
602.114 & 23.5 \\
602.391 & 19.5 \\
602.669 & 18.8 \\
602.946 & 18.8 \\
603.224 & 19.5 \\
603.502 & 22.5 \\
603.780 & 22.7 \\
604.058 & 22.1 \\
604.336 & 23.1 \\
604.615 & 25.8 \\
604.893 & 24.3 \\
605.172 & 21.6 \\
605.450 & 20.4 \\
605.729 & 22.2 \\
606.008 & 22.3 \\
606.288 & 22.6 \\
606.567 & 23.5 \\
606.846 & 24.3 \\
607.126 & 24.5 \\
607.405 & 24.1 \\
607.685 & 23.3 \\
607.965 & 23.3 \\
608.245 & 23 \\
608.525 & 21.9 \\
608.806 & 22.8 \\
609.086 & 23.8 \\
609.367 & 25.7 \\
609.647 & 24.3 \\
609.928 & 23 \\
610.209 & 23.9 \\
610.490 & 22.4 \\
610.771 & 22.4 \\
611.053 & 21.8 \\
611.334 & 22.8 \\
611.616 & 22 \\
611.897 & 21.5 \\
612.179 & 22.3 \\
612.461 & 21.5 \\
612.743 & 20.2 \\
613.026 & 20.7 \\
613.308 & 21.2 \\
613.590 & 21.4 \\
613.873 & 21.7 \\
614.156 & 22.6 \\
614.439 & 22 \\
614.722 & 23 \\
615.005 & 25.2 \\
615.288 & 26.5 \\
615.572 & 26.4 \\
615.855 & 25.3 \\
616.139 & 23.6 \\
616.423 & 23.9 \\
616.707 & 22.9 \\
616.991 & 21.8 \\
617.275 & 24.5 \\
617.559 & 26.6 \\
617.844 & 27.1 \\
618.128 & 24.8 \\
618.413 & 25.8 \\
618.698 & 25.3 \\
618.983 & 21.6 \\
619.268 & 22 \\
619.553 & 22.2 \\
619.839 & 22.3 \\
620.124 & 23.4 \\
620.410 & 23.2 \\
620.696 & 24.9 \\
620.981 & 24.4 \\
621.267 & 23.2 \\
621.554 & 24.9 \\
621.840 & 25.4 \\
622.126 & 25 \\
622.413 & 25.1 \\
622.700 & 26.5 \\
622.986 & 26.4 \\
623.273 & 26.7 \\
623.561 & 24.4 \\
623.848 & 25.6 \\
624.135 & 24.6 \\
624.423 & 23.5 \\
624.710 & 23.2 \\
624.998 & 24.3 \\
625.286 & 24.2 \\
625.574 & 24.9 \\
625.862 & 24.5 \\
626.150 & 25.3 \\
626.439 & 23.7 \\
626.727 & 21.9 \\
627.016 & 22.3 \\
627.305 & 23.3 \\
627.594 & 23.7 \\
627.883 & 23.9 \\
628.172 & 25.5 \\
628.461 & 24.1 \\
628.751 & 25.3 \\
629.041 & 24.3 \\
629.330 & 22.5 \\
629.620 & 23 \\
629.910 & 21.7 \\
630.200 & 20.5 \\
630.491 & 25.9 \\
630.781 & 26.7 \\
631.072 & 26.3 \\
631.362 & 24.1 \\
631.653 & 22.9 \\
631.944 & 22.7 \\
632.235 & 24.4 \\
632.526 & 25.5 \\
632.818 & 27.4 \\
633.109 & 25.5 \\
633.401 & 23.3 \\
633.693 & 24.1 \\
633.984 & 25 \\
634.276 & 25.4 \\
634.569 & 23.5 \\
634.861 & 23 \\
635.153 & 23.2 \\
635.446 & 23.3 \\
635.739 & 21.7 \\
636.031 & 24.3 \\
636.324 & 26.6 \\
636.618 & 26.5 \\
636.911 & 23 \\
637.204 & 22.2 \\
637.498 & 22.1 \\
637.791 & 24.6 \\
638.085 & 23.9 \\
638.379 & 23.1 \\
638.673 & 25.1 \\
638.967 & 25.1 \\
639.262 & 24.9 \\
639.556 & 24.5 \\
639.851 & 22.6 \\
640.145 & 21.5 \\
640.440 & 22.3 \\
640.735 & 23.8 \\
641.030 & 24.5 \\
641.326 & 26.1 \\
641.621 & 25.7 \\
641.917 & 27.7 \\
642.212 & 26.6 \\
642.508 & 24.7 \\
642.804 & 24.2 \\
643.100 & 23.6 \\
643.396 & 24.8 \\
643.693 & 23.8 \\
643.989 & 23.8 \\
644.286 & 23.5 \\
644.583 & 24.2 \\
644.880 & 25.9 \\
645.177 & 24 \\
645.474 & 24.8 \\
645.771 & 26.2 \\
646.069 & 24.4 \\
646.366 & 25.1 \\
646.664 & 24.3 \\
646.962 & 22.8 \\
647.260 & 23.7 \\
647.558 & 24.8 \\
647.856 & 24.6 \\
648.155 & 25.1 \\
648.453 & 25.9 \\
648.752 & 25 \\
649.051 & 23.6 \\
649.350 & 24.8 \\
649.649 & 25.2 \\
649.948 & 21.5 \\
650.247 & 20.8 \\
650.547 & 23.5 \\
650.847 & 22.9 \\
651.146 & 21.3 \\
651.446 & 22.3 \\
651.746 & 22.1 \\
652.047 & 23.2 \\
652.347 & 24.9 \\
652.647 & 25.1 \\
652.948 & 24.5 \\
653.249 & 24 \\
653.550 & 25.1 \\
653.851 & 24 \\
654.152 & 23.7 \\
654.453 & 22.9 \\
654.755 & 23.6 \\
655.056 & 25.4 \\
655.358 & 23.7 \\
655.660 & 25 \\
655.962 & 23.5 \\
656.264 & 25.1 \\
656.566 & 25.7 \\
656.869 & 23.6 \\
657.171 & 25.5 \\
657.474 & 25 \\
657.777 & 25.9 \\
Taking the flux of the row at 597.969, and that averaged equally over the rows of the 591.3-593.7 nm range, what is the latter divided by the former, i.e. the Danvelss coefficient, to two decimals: 1.11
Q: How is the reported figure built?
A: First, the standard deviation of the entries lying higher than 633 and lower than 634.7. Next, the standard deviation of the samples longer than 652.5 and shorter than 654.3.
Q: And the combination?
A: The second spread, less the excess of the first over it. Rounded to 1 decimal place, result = 0.2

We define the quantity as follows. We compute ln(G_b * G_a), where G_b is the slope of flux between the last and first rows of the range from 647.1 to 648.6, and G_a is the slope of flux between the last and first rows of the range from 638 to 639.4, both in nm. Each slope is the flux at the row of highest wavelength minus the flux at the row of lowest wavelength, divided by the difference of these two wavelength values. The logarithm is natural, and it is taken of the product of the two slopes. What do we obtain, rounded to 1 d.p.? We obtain 0.4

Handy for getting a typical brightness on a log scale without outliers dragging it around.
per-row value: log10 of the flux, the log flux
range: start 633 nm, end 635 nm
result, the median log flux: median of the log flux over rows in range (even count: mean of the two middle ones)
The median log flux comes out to 1.382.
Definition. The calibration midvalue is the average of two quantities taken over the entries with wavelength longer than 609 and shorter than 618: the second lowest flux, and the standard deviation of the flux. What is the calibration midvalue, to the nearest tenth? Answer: 11.3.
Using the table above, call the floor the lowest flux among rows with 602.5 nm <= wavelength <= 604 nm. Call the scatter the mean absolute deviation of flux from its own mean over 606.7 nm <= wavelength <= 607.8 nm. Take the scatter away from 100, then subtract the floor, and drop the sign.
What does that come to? 80.8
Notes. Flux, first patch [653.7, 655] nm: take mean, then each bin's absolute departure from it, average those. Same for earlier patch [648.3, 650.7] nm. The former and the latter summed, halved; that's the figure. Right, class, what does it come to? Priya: 0.88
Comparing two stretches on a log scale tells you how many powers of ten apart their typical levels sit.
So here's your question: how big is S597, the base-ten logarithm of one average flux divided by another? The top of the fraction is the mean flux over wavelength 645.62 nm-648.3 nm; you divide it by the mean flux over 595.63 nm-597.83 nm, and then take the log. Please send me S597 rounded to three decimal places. 0.057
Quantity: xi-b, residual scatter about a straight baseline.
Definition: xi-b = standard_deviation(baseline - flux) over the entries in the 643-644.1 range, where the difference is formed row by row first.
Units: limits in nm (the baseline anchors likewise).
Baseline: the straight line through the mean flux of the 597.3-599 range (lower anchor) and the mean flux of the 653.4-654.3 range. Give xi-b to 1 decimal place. 0.5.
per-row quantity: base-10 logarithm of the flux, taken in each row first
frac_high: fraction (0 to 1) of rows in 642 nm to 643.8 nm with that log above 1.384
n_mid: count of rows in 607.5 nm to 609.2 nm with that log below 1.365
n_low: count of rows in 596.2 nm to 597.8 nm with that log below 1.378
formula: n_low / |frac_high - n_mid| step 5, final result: 2.0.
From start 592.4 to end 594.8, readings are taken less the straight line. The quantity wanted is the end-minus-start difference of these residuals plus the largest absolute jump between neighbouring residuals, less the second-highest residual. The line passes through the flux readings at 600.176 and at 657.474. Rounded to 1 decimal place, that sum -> 3.9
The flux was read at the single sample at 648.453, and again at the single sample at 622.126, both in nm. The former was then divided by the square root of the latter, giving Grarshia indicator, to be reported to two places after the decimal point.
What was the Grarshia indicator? 5.18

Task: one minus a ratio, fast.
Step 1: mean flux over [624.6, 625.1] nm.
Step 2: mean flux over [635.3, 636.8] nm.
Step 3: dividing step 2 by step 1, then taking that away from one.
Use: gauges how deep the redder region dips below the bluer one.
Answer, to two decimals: -0.03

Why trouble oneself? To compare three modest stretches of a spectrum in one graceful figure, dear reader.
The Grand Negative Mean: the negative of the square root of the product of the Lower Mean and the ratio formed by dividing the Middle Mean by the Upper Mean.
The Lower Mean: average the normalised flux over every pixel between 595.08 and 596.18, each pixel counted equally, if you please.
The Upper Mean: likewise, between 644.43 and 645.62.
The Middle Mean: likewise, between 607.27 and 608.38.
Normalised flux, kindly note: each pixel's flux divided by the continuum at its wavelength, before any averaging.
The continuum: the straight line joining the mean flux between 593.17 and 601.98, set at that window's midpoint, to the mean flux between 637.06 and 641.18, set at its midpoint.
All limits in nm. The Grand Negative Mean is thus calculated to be -1.03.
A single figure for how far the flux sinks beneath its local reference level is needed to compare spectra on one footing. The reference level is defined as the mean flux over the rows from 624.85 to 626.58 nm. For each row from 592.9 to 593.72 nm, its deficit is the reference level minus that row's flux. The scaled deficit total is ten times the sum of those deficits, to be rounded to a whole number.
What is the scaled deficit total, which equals 148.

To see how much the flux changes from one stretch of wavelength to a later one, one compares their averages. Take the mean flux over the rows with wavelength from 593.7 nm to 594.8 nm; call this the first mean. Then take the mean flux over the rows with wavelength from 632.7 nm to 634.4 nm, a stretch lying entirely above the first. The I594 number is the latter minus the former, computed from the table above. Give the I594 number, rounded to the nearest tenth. 3.3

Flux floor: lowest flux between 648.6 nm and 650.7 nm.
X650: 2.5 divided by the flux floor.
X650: 0.120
